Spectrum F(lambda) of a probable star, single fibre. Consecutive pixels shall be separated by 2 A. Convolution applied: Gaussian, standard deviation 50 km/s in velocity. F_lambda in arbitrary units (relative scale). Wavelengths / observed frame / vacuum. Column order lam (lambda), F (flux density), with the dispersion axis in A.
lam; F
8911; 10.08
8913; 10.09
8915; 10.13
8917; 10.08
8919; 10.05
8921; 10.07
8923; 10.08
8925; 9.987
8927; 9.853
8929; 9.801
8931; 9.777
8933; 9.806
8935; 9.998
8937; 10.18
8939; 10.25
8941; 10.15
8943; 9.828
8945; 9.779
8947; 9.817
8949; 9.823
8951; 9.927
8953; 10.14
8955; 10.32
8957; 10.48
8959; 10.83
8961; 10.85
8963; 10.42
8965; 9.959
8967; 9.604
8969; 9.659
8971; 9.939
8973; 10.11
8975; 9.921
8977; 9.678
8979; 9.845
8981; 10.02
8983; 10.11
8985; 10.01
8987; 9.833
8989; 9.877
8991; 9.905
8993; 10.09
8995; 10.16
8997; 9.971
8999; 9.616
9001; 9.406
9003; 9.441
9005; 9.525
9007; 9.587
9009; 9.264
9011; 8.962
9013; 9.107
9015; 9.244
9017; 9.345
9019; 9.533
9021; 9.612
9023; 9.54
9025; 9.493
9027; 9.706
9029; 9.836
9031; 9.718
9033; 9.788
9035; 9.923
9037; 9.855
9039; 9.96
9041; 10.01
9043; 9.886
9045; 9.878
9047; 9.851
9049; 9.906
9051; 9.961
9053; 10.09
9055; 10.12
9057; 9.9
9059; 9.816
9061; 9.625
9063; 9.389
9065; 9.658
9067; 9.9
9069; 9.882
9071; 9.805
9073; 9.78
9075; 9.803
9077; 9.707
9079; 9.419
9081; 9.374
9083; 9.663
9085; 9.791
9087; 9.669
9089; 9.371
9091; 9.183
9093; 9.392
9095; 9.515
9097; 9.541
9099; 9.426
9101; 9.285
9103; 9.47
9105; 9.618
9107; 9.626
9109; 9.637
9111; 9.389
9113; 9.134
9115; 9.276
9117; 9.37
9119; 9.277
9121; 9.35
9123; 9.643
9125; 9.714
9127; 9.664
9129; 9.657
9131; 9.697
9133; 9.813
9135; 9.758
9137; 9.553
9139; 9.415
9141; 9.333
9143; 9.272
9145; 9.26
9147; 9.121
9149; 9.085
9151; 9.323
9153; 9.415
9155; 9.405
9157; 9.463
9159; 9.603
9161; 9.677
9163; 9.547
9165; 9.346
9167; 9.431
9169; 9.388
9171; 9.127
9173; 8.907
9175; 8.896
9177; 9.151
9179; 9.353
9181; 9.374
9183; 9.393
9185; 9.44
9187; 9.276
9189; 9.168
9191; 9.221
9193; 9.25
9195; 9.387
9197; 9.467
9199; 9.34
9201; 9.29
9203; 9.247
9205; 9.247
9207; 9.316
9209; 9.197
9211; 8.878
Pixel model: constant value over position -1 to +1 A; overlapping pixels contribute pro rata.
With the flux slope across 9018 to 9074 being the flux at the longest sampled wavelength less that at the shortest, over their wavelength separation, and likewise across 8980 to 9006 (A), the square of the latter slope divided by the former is 0.093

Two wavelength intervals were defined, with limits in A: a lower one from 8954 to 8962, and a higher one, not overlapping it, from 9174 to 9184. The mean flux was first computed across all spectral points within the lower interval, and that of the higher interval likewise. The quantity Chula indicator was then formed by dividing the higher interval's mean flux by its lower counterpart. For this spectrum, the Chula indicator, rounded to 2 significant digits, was 0.87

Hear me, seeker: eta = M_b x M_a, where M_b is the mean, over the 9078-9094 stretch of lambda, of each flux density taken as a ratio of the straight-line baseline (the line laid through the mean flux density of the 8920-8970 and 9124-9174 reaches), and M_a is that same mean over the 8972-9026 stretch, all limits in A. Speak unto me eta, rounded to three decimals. 0.963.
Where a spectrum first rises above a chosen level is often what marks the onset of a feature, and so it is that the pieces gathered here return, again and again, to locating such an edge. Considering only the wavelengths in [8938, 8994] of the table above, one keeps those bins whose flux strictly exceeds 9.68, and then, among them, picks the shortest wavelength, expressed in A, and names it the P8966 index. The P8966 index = 8939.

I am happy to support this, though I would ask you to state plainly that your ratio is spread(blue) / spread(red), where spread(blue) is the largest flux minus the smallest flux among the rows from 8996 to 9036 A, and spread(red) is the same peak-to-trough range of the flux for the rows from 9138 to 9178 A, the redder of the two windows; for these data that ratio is 1.3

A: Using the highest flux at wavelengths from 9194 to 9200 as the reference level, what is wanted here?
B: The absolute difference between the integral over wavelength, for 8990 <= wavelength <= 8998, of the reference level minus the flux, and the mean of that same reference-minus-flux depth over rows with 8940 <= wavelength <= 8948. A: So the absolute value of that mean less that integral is 4.1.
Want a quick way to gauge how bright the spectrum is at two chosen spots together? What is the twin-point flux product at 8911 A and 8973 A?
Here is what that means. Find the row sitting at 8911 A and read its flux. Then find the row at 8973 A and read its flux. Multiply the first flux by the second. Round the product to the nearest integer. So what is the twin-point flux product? 102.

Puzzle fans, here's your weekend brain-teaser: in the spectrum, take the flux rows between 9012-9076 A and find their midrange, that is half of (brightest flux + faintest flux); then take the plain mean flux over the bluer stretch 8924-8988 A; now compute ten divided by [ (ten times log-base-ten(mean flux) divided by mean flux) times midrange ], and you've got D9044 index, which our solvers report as 1.04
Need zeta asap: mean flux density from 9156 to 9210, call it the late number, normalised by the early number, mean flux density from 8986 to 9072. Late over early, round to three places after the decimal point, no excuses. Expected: 0.958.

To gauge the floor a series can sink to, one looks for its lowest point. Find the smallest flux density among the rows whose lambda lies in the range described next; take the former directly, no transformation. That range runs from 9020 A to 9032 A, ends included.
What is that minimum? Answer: 9.493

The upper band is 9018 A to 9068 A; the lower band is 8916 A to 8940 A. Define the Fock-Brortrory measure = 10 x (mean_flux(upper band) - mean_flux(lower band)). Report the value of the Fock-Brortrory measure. -2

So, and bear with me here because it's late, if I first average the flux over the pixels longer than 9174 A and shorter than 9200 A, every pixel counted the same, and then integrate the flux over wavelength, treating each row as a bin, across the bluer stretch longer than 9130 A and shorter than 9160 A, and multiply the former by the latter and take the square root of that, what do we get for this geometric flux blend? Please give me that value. 51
